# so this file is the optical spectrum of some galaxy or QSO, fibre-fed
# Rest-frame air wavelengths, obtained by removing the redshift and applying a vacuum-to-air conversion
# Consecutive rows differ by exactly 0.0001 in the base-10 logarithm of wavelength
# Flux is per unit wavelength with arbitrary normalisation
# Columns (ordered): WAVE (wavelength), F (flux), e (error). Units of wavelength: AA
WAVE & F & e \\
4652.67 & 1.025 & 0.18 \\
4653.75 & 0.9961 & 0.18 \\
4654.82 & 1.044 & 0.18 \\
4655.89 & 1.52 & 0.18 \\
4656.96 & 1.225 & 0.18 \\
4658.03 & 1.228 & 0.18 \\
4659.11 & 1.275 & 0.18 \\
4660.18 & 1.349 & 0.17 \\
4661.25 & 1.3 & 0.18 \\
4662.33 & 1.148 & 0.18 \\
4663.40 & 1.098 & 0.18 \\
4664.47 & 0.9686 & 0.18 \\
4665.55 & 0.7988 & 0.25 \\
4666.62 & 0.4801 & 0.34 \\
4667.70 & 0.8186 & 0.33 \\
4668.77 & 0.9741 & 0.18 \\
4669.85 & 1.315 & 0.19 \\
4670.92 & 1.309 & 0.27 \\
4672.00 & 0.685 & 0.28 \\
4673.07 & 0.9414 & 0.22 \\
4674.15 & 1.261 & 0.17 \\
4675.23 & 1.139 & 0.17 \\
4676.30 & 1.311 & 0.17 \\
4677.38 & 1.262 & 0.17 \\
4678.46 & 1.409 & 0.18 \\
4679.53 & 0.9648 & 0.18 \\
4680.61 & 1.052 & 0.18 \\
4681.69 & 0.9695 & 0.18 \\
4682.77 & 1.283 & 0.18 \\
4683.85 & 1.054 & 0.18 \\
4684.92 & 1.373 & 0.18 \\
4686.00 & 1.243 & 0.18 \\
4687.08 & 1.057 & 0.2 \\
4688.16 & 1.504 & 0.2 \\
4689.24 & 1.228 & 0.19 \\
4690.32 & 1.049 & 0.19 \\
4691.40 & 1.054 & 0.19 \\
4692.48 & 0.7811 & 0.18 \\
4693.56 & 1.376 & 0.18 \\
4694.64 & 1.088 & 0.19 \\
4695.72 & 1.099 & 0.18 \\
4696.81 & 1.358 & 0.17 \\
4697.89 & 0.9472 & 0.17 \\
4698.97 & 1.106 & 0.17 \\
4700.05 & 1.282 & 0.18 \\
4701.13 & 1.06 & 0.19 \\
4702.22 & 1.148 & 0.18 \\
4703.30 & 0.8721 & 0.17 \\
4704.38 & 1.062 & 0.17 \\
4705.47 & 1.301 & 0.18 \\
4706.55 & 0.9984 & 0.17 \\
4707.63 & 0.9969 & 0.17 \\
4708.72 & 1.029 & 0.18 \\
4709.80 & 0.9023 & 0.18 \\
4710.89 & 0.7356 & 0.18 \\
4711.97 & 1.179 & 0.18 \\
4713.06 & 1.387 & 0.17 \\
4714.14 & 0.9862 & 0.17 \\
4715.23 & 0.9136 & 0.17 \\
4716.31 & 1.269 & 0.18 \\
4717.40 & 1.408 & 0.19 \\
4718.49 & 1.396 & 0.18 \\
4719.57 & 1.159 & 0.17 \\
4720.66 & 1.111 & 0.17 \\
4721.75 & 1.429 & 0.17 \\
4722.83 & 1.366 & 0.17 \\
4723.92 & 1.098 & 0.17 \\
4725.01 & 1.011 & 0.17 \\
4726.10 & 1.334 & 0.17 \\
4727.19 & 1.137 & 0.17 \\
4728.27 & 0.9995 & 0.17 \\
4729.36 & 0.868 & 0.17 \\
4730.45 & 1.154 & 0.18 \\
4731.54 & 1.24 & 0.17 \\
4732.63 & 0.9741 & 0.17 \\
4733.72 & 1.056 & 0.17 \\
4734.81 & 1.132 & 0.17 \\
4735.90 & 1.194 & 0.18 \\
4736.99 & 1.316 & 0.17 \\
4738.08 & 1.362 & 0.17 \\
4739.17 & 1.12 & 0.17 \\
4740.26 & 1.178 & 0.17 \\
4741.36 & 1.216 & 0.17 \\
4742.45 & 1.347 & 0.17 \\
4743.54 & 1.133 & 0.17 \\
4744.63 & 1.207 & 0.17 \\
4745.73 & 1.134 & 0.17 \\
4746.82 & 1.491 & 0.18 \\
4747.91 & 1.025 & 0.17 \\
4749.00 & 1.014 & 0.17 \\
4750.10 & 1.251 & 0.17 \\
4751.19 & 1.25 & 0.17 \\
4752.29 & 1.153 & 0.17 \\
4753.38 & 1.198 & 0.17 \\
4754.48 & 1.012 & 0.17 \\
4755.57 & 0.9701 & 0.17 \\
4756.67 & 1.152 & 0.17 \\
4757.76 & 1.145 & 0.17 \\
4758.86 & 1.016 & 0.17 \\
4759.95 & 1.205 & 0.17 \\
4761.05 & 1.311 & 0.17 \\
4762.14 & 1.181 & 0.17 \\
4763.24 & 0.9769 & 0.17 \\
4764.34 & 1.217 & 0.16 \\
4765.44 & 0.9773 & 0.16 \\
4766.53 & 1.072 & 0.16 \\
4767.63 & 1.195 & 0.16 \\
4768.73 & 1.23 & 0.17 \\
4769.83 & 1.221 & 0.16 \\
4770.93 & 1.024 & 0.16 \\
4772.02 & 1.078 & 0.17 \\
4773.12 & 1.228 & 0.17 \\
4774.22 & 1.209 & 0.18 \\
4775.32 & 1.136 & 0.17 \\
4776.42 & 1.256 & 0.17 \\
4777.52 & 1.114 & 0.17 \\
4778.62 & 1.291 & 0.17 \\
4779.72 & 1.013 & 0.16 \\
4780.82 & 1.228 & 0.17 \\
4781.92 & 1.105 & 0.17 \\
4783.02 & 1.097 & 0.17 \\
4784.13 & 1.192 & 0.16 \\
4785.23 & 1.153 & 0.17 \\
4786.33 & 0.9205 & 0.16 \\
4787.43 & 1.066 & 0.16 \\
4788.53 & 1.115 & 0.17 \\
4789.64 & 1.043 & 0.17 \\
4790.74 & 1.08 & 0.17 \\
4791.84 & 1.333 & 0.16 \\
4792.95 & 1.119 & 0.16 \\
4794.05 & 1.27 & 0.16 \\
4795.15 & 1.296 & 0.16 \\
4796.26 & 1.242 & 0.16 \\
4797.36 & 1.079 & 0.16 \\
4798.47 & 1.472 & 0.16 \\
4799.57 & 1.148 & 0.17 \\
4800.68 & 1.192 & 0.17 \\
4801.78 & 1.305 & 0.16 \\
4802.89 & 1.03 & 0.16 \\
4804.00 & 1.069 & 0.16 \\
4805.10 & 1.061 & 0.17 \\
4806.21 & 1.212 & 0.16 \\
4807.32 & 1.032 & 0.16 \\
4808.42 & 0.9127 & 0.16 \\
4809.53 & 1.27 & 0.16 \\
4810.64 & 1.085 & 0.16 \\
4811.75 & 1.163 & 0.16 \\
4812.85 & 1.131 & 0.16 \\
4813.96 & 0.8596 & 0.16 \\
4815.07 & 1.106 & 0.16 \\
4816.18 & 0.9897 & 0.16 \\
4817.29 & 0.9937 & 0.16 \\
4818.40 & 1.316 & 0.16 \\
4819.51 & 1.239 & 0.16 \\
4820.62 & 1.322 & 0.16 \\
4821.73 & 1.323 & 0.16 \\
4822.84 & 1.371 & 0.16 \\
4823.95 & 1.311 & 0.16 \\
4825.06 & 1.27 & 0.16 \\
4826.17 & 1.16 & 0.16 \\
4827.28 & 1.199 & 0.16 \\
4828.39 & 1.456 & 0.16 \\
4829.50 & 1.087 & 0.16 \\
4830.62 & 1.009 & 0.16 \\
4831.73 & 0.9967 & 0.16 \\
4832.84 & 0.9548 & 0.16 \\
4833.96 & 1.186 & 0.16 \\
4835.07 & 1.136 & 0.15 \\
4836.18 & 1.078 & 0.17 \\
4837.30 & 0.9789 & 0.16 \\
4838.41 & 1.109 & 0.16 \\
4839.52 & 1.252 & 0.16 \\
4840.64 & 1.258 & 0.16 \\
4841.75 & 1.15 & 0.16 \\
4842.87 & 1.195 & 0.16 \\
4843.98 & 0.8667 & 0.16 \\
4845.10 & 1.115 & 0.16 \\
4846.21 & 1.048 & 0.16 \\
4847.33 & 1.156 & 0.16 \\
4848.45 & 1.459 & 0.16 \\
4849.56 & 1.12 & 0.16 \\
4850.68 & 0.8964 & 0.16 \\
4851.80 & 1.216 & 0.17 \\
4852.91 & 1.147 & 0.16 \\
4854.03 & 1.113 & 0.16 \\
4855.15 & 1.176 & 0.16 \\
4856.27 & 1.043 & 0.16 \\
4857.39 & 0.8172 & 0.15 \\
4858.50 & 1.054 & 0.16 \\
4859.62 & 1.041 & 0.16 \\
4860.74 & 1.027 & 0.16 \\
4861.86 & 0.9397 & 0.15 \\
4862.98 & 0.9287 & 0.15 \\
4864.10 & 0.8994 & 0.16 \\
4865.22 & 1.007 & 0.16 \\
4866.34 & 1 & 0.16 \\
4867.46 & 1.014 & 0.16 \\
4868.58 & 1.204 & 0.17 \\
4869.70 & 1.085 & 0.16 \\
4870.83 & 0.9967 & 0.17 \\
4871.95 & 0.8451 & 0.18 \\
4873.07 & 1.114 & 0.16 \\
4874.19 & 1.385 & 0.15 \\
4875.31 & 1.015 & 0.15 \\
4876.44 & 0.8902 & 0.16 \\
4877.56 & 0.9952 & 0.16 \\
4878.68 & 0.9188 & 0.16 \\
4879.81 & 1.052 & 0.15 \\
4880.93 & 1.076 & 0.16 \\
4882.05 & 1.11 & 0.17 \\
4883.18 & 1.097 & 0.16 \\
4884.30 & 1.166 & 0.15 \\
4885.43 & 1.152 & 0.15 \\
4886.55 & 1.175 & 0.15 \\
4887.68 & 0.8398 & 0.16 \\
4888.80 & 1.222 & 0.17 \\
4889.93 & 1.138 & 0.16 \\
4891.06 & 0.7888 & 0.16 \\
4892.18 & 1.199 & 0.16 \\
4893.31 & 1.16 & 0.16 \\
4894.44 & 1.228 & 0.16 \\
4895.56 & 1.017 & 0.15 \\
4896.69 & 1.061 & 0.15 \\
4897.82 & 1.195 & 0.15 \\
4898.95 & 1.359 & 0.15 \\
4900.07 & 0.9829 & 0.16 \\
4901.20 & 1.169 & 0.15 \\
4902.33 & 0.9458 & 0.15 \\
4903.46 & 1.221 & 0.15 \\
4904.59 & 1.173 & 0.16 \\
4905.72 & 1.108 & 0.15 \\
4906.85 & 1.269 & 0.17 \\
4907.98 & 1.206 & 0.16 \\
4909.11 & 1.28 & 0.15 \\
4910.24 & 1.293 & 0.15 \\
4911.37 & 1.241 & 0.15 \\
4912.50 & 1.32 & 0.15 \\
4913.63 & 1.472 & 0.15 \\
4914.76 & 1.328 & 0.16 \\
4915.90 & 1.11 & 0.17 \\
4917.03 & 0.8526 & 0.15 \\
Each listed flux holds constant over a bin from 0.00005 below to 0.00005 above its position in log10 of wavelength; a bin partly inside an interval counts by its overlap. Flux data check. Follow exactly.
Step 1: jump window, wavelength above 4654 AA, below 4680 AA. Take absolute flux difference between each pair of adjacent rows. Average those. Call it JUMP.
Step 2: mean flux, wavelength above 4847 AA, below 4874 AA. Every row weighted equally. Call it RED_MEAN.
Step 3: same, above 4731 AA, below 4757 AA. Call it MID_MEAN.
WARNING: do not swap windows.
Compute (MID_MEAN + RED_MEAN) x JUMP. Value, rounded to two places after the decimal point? 0.46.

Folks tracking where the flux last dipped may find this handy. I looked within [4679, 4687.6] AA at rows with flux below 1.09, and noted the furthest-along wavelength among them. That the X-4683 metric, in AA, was 4687.08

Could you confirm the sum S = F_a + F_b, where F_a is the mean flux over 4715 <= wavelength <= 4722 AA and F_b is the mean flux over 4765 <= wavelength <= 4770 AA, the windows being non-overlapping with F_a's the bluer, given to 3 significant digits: 2.38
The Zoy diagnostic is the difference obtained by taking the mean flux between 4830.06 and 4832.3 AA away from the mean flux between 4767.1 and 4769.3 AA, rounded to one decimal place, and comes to 0.2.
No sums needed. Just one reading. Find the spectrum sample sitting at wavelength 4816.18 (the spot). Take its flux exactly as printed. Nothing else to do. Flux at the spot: 0.9897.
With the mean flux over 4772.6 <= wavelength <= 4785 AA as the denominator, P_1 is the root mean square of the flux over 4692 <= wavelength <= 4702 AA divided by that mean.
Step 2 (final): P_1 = 0.97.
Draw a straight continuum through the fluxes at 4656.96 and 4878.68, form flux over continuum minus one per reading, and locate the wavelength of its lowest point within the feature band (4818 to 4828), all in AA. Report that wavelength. 4826.17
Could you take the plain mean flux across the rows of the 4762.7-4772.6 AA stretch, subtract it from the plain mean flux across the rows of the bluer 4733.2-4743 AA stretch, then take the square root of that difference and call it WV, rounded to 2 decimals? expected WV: 0.32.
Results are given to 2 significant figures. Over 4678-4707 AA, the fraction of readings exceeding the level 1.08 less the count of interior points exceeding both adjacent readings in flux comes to -9.5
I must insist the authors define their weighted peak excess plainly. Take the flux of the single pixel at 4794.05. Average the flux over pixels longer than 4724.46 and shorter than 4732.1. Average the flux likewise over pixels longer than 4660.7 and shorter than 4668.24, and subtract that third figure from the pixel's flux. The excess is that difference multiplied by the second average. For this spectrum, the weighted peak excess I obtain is 0.36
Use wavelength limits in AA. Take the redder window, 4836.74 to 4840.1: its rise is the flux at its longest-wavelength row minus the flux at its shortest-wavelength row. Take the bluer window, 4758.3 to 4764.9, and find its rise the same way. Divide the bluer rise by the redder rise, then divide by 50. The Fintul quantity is 0.01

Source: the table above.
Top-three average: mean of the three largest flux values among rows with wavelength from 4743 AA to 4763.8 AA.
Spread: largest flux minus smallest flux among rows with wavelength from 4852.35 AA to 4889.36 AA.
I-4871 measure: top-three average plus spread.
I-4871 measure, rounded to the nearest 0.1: 1.9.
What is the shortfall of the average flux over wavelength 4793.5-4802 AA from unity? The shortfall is -0.25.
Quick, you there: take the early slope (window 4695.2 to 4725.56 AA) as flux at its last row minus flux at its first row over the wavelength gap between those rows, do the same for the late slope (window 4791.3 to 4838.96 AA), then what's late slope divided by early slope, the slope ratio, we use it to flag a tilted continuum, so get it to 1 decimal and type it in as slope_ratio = 1.6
